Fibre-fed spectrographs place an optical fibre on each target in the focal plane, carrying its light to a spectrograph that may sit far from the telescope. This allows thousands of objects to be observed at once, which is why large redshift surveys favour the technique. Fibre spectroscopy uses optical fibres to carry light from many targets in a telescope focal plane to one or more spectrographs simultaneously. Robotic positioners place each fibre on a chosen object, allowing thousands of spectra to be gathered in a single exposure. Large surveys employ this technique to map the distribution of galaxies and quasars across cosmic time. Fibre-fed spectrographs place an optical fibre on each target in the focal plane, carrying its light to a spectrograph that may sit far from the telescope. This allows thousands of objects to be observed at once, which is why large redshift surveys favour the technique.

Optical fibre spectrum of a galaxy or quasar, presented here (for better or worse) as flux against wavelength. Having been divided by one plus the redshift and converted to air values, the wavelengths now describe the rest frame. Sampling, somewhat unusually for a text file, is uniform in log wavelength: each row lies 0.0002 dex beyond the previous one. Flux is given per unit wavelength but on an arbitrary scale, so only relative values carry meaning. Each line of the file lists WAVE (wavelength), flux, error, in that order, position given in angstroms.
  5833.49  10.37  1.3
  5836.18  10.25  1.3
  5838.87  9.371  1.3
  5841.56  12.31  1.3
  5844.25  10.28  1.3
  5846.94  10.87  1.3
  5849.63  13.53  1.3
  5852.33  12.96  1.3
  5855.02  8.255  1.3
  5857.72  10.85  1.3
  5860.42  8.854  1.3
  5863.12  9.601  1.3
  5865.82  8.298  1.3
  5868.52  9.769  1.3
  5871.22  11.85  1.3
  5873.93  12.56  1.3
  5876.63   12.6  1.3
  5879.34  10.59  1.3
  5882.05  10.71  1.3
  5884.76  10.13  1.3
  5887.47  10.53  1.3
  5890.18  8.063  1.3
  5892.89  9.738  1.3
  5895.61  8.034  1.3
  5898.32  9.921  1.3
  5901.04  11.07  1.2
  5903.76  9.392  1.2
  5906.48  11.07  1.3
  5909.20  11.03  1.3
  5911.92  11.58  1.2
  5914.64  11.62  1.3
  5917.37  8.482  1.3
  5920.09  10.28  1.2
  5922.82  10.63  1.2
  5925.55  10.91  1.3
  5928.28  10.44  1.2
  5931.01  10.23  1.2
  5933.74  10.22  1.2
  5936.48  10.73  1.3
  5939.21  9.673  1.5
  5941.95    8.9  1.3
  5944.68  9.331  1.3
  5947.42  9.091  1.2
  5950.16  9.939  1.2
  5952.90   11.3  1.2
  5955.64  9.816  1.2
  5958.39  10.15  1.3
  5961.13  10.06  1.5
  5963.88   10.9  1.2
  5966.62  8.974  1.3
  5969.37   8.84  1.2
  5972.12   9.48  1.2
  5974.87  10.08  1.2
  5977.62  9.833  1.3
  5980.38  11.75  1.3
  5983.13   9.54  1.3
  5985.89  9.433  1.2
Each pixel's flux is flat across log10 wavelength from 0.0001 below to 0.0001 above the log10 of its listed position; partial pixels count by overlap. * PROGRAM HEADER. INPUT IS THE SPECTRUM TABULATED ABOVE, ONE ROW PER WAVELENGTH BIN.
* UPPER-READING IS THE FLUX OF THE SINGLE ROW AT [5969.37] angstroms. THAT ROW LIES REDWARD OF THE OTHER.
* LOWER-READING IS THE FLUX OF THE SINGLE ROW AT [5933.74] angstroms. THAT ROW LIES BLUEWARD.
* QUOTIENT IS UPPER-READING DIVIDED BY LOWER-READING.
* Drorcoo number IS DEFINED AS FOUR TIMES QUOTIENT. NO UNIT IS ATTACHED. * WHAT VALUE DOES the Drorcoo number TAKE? 3.5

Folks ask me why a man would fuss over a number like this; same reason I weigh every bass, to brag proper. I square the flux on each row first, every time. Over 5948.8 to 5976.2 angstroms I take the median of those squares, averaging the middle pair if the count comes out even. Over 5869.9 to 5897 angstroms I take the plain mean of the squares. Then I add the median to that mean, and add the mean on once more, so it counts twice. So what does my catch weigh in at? 324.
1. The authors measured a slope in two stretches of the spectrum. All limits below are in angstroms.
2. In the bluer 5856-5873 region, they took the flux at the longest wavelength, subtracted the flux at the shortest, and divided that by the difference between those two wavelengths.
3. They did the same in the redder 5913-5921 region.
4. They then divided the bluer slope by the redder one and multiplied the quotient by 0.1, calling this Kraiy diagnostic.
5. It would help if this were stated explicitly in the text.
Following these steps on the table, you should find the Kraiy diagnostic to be 0.0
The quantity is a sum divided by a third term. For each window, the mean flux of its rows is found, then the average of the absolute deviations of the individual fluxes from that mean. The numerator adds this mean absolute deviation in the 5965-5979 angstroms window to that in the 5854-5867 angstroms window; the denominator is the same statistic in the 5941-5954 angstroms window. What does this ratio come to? 1.8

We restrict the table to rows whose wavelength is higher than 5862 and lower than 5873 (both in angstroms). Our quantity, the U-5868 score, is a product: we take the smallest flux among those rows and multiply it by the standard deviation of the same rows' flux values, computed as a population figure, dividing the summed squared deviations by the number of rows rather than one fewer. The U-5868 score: 11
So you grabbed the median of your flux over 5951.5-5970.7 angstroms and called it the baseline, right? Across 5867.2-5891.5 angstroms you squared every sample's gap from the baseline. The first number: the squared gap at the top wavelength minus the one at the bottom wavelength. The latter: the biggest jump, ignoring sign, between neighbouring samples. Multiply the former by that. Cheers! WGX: 24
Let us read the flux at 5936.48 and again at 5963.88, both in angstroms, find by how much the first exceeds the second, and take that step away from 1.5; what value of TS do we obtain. 1.7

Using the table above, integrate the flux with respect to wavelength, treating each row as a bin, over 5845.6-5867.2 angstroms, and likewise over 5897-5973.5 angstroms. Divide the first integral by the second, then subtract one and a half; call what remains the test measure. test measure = -1.21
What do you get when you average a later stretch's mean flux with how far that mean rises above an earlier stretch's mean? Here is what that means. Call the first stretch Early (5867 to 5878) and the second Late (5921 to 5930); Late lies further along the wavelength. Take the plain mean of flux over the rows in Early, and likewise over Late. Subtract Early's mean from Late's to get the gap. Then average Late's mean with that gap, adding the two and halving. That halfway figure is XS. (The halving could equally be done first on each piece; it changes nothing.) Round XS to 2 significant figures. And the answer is 4.8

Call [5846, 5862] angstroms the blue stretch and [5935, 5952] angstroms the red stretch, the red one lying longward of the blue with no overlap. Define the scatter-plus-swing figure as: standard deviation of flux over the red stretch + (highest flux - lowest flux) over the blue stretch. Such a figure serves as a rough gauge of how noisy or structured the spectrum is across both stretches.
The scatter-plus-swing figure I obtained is 5.9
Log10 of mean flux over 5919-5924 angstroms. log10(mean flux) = 1.02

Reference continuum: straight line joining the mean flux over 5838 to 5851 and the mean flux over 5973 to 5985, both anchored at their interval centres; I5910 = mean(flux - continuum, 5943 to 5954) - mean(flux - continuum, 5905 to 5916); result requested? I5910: -1.1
